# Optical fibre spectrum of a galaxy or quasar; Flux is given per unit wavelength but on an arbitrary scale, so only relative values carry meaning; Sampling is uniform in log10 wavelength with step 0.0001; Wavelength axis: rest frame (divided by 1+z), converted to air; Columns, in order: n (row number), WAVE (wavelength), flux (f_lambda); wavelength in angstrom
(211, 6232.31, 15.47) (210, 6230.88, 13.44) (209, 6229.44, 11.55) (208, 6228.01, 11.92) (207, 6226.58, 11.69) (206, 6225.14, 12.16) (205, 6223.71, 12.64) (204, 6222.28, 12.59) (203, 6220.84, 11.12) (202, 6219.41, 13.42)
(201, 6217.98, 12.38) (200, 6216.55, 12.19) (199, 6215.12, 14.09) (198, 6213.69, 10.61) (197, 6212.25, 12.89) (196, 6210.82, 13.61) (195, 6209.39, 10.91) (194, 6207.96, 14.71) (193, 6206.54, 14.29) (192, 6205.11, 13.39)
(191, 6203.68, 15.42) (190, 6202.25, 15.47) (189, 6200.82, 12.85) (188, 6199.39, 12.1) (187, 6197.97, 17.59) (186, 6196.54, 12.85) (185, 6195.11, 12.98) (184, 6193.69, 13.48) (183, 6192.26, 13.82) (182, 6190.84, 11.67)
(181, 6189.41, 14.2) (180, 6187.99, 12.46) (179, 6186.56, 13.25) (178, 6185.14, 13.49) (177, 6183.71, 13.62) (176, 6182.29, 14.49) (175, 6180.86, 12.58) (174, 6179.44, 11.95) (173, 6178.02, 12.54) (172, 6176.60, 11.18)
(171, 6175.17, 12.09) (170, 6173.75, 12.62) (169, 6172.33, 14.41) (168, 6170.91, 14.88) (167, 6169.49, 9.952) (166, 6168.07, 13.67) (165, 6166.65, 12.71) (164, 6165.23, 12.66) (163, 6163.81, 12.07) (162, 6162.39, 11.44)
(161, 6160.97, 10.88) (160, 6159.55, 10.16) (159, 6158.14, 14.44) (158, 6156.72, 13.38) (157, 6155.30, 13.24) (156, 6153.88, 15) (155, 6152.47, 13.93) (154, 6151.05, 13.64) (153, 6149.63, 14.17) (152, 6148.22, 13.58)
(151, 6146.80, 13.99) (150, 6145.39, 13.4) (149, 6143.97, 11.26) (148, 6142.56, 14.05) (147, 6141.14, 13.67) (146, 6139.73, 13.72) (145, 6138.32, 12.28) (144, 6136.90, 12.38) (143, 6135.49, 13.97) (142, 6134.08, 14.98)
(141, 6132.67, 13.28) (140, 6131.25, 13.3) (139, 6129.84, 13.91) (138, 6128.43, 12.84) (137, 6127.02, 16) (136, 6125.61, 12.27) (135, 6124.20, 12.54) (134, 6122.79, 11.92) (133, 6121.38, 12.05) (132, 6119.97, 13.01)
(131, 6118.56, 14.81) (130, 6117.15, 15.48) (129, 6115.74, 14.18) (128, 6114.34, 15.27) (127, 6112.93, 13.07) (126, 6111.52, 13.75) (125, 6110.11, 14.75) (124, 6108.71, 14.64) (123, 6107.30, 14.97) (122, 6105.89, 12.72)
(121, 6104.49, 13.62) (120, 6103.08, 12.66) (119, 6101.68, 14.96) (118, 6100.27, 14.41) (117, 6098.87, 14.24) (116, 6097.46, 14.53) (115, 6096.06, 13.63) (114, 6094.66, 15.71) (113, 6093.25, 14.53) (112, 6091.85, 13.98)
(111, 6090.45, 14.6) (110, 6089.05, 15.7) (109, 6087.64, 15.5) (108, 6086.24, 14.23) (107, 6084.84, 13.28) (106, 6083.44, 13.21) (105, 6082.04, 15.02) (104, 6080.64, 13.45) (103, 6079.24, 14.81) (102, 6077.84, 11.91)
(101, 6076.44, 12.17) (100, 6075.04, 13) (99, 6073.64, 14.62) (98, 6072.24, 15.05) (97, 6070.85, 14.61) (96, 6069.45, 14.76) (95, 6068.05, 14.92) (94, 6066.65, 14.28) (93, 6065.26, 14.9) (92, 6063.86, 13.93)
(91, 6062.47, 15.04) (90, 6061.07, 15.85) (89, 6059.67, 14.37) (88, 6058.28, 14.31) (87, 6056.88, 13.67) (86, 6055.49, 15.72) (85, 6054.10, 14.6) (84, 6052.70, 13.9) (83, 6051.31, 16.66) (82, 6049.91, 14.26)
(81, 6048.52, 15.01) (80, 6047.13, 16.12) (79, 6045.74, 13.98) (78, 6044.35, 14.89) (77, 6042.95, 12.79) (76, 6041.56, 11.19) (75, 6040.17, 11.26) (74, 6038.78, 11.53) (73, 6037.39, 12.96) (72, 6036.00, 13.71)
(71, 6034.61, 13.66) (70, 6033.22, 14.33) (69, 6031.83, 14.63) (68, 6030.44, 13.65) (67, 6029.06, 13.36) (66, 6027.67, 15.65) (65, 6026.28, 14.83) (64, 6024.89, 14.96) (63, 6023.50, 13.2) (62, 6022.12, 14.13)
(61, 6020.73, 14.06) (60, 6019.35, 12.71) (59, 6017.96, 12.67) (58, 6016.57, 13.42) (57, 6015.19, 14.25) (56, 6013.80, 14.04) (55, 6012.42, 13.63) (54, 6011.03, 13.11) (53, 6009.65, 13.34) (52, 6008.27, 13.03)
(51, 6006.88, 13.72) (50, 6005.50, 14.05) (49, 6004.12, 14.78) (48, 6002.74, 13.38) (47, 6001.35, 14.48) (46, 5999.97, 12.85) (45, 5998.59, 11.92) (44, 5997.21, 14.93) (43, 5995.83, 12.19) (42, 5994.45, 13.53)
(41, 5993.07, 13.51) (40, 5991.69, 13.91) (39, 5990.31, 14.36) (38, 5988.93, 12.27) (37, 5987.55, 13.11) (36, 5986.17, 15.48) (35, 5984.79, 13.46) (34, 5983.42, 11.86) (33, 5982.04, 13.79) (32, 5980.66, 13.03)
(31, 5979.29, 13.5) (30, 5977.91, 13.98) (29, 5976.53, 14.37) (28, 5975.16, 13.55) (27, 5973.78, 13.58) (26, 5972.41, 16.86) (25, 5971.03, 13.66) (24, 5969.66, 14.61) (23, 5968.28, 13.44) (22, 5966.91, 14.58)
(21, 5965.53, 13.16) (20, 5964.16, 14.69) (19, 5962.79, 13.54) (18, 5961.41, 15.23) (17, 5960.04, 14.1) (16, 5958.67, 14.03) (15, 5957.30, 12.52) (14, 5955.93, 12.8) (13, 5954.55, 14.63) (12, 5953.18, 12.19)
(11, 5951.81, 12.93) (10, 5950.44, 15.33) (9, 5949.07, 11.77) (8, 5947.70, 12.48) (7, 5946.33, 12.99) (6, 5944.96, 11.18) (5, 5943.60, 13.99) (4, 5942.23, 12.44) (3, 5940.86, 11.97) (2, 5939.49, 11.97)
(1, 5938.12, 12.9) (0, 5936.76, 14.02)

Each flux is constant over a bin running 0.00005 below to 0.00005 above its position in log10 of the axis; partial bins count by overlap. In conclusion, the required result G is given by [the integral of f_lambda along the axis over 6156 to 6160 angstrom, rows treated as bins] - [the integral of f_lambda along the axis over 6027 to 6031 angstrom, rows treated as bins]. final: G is -6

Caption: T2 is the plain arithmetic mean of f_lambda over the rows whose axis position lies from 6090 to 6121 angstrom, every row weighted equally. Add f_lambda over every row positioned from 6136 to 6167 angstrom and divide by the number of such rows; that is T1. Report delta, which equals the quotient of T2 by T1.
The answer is 1.10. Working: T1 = 13.0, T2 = 14.3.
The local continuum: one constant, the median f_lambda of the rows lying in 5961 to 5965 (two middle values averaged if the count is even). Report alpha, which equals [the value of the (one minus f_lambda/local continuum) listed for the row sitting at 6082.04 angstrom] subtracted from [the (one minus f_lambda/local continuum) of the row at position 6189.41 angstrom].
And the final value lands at 0.056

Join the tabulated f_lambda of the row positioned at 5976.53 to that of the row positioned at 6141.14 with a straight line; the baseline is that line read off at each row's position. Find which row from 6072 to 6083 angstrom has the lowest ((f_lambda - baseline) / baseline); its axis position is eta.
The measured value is 6077.84 angstrom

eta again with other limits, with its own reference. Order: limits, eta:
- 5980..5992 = 5983.42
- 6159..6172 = 6169.49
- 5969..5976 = 5975.16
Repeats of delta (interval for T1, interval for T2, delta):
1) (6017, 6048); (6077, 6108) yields 1.04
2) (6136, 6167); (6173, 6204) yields 1.02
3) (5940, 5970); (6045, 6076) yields 1.10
